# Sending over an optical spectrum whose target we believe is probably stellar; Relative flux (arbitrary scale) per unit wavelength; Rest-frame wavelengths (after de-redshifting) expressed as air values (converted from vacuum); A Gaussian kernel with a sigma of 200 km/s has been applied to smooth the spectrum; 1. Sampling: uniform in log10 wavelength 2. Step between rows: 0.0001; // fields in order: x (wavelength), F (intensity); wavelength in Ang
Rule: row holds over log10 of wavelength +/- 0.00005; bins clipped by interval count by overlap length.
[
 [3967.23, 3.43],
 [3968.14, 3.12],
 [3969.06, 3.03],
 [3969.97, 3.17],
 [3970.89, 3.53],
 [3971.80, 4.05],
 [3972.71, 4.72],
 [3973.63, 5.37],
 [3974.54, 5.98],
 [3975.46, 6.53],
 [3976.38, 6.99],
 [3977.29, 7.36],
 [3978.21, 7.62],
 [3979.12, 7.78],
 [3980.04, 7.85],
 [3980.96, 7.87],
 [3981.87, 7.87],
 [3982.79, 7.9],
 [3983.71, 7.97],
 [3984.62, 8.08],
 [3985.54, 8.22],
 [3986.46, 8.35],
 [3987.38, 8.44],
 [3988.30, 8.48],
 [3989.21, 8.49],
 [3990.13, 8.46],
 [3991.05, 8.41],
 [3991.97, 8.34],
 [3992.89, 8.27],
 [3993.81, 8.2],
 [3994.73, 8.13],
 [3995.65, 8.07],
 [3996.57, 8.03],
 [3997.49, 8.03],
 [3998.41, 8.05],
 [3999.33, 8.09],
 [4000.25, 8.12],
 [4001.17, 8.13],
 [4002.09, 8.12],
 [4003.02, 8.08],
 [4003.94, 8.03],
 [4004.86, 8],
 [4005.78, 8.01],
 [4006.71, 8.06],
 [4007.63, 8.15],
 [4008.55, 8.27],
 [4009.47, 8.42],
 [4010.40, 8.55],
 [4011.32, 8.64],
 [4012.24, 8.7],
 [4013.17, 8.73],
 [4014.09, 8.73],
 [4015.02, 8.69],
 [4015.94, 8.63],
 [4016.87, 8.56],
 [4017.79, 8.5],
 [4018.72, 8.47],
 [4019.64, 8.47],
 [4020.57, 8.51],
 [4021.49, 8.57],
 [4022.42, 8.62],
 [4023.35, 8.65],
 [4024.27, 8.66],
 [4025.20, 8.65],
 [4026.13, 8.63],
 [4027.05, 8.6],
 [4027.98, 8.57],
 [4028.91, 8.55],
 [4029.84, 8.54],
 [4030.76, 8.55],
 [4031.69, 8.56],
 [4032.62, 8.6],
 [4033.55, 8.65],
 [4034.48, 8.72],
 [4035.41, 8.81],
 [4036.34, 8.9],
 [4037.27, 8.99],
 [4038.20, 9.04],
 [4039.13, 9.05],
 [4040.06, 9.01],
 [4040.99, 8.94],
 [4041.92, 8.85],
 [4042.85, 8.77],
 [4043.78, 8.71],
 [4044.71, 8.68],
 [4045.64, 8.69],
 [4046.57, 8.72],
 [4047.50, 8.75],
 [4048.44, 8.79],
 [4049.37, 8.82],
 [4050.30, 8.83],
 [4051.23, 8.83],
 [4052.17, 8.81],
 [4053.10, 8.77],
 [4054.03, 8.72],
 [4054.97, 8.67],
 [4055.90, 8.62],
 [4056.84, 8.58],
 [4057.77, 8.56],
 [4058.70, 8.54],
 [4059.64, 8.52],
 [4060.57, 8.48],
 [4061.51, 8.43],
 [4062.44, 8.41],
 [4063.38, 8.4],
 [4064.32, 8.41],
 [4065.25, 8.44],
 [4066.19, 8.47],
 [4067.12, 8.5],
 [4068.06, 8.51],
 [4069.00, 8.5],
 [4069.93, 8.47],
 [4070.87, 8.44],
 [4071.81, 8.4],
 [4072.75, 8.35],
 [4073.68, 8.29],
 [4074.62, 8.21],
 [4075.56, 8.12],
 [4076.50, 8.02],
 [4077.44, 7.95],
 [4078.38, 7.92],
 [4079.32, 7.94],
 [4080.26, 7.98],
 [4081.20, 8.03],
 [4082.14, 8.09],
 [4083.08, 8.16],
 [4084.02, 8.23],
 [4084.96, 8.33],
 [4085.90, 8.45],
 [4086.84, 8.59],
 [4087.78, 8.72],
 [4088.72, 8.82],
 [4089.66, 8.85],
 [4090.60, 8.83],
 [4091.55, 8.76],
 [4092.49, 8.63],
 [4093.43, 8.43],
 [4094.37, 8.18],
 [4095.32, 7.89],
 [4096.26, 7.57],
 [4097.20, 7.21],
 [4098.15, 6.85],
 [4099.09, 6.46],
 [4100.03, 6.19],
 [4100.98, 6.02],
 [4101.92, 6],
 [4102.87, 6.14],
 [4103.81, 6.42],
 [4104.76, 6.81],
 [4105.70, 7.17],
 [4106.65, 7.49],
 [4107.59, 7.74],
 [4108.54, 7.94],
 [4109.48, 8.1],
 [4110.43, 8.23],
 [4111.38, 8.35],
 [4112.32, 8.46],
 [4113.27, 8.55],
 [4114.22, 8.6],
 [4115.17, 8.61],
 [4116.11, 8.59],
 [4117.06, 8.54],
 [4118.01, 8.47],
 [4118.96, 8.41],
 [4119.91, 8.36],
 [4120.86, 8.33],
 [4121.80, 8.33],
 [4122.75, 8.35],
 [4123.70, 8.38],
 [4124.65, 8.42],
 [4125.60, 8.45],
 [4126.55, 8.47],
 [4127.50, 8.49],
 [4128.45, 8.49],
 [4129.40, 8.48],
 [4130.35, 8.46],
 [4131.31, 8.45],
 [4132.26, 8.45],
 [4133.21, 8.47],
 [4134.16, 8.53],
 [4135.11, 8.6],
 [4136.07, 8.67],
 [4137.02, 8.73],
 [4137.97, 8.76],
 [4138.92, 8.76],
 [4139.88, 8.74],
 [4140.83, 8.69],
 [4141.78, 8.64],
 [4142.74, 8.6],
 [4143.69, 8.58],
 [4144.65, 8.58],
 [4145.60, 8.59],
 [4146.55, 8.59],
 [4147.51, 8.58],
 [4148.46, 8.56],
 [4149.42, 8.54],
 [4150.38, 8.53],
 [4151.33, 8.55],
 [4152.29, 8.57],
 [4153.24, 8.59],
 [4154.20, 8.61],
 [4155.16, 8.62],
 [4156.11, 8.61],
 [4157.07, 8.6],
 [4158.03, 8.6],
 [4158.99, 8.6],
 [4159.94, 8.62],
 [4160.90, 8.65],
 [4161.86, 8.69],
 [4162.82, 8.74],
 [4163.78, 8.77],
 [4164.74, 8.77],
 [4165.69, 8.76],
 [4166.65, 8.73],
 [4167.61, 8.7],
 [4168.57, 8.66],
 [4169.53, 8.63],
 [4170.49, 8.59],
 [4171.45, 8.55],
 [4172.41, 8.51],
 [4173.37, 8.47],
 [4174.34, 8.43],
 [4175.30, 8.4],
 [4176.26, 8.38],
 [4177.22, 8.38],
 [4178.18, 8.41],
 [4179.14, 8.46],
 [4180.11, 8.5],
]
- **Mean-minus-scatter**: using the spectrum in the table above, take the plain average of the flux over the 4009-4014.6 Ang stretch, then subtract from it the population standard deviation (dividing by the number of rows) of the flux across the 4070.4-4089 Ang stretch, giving 8.37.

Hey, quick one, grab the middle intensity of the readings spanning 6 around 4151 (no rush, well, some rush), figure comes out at 8.6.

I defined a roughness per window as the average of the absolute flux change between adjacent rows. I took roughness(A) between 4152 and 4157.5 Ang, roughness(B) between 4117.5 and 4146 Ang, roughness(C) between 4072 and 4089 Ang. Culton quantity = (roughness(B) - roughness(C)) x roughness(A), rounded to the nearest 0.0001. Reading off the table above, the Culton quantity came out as -0.0007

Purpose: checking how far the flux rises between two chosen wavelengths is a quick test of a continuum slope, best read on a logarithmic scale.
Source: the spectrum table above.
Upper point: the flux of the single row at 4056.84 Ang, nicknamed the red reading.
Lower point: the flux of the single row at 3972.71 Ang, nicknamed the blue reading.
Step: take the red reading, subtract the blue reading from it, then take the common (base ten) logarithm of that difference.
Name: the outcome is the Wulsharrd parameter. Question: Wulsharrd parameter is 0.59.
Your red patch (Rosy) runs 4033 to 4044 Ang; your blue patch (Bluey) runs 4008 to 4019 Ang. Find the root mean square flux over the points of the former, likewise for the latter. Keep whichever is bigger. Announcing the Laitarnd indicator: 8.87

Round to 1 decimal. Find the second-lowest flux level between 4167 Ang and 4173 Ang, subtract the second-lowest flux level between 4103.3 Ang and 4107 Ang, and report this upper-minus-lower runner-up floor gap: 1.7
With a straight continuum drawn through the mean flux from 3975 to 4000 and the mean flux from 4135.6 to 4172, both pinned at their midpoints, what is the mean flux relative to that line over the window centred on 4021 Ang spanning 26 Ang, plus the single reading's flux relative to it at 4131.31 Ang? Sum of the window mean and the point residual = 0.35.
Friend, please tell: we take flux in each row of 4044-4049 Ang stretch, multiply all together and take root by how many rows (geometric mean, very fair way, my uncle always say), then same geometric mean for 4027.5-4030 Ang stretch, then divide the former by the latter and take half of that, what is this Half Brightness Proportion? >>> 0.510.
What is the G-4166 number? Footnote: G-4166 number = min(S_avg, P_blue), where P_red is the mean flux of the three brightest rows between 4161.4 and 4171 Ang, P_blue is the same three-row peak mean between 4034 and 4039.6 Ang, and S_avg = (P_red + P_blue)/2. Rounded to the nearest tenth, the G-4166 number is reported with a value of 8.9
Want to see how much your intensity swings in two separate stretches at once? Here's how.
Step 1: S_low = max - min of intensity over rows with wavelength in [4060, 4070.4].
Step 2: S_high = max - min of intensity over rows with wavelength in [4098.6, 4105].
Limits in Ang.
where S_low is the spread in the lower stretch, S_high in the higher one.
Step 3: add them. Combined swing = 0.9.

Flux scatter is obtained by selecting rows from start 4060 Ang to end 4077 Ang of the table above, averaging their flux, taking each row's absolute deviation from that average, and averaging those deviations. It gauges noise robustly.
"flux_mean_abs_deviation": 0.101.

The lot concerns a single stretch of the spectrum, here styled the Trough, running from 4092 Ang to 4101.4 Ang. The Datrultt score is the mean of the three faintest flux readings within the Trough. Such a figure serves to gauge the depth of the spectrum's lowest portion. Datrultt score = 6.2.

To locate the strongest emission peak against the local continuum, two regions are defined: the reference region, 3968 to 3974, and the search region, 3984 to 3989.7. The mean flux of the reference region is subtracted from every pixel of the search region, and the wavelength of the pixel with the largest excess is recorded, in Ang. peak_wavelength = 3989.21 Ang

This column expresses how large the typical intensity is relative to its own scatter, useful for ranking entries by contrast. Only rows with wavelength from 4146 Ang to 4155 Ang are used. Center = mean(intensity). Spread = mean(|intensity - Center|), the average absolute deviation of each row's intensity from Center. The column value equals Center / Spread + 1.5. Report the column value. 405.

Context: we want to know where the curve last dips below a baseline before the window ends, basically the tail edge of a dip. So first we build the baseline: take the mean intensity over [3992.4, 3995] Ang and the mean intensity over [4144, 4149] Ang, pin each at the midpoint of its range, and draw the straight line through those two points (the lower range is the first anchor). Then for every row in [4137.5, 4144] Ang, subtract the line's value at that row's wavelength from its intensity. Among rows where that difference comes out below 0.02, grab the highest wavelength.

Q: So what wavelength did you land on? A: 4143.69 Ang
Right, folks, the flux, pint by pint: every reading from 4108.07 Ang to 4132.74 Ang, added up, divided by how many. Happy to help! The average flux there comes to 8.4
